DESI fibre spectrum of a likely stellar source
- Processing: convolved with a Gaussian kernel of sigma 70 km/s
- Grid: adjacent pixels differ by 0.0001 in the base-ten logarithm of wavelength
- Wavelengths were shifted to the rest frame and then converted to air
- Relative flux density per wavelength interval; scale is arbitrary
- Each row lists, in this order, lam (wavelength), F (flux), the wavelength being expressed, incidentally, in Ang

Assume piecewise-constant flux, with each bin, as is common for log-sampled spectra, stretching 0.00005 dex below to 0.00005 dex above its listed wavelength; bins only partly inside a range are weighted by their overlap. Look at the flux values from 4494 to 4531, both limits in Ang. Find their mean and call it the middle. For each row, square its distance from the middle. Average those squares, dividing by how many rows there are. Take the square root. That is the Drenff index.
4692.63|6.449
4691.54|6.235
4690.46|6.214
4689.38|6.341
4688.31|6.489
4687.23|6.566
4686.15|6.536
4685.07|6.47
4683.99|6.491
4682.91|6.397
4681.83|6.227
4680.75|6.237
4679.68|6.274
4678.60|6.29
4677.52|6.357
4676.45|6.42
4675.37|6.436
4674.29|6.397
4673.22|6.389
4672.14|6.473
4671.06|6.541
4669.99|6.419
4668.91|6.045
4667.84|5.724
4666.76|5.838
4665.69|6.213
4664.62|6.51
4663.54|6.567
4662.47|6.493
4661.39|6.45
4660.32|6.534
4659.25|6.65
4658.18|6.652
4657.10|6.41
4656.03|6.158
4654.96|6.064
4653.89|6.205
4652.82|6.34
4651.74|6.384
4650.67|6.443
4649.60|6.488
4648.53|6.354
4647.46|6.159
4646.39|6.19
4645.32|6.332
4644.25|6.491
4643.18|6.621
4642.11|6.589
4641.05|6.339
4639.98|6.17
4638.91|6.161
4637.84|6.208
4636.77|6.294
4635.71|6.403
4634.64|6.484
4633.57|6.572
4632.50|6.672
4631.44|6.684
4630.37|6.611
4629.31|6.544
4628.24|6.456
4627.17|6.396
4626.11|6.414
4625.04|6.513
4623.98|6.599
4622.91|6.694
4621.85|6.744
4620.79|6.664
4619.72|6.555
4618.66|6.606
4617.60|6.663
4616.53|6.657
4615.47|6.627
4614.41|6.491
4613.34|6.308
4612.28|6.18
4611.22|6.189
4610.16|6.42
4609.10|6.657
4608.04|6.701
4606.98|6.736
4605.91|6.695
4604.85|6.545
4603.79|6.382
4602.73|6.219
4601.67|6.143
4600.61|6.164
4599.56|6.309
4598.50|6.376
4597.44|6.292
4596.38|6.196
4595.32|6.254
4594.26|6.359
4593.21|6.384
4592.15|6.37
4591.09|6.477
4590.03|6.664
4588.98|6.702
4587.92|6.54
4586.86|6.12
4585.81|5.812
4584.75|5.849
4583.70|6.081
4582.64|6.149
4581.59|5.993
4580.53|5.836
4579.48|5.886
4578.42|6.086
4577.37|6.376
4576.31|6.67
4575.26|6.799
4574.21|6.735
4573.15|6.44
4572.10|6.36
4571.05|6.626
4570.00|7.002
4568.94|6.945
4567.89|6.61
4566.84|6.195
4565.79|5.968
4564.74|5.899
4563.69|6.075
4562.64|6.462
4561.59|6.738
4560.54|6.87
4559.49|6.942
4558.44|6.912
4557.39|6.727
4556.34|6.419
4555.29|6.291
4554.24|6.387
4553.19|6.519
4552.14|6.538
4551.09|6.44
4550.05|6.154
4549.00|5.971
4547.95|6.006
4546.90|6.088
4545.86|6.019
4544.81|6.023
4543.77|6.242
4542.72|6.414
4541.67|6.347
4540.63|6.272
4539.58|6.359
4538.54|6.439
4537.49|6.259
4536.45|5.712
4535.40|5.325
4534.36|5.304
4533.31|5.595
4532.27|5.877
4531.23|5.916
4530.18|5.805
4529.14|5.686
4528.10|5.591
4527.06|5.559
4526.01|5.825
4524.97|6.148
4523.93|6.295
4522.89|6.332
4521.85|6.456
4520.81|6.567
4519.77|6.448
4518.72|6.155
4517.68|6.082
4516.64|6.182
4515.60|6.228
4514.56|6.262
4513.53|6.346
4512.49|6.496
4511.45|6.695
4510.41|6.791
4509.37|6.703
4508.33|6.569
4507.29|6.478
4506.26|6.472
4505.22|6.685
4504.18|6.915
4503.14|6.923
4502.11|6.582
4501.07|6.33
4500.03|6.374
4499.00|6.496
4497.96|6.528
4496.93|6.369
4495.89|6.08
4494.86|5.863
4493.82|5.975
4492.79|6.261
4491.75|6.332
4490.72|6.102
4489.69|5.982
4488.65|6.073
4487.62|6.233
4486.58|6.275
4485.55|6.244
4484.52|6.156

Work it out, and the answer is 0.35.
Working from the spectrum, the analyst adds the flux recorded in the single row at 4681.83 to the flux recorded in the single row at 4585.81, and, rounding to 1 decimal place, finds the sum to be 12.0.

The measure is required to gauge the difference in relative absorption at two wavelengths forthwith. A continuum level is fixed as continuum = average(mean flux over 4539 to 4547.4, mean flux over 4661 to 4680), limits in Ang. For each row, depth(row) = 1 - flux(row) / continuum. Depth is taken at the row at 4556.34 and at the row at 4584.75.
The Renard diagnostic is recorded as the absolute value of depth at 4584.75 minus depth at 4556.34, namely 0.09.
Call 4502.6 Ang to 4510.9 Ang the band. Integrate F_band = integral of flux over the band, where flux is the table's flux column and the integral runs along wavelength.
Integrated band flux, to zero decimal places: 56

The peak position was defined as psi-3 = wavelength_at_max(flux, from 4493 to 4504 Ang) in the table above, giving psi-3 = 4503.14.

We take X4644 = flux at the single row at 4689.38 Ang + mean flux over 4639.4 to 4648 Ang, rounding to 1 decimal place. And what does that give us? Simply 12.7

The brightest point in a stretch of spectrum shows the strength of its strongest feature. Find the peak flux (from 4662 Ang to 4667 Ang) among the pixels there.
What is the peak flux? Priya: 6.567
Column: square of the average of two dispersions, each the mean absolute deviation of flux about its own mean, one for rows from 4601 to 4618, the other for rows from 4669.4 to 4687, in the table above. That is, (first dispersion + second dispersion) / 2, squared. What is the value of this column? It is 0.017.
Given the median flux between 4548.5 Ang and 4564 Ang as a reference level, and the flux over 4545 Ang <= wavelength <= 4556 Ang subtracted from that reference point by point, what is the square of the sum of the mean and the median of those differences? 0.21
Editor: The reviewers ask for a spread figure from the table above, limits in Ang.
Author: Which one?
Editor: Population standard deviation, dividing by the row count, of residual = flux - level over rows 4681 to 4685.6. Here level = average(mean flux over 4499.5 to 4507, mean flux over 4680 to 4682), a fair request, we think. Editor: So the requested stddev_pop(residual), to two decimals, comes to 0.10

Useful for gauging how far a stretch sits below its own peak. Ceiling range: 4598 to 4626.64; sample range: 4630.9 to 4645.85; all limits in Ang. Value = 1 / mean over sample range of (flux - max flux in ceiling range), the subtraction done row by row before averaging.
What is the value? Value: -3.2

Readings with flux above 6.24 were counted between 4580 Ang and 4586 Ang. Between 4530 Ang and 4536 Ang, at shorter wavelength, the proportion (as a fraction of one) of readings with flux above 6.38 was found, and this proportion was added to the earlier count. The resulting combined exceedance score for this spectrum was 0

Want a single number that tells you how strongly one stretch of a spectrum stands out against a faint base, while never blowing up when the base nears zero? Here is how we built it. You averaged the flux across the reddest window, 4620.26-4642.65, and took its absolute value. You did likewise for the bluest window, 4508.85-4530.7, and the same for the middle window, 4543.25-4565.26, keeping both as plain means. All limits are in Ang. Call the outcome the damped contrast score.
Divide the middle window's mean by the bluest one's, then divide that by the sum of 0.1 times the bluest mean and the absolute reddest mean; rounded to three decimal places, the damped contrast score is 0.144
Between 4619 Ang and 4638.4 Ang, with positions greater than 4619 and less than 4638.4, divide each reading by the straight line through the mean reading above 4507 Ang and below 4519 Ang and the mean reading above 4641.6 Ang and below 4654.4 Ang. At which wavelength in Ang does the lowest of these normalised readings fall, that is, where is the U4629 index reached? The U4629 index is 4637.84 Ang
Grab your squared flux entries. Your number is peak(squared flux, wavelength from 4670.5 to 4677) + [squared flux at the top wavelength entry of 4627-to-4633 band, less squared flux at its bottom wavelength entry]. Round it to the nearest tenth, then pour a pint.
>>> 46.4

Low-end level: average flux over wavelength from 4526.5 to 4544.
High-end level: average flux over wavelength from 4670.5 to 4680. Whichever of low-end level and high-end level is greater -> 6.40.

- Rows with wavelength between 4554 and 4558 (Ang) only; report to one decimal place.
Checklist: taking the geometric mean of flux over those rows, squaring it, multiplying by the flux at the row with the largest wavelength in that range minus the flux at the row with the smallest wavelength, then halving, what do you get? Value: 7.1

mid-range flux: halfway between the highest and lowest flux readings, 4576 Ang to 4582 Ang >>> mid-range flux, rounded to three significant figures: 6.25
